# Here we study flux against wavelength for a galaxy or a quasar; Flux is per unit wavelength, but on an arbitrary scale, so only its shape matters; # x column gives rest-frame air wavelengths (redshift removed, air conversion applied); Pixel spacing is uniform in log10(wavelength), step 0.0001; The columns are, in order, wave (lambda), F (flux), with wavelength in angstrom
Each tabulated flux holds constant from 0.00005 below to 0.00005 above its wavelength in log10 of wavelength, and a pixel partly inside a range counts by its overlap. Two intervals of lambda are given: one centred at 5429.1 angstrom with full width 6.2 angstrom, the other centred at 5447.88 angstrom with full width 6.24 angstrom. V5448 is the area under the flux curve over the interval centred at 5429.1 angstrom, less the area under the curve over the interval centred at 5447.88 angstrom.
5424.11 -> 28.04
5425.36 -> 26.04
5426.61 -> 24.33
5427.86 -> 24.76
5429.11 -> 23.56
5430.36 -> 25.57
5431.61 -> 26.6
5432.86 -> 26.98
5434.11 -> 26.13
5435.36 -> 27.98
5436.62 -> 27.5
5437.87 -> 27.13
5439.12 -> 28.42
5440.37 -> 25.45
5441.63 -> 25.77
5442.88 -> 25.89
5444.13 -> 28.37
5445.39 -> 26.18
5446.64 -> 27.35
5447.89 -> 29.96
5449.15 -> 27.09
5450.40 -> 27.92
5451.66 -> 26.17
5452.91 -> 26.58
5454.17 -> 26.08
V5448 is -18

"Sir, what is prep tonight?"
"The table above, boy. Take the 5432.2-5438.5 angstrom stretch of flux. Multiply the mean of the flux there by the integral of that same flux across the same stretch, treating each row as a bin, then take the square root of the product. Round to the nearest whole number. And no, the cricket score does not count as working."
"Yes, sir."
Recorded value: 68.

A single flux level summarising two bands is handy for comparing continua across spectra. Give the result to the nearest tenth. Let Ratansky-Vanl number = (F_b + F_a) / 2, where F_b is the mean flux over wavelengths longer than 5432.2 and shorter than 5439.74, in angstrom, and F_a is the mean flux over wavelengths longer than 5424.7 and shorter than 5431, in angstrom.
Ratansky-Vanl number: 26.1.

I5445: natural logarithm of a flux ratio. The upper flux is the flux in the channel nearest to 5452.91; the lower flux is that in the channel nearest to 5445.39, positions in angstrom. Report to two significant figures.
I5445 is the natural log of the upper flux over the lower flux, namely 0.015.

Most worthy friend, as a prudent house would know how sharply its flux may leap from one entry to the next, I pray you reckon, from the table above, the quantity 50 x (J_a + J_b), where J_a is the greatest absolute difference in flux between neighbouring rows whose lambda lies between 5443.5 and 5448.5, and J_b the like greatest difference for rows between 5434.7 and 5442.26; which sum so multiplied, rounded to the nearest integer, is 279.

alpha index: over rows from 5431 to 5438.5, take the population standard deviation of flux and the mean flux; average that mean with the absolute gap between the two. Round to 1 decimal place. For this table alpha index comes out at 26.8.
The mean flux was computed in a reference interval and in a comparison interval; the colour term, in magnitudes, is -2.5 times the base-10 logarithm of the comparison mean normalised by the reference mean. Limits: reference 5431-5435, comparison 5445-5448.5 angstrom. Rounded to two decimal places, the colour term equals -0.05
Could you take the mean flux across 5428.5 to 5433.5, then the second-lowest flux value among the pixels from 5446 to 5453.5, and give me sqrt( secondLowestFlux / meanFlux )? 1.02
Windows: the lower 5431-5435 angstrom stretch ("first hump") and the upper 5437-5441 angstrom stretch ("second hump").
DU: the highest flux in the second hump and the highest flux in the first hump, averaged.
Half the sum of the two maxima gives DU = 27.7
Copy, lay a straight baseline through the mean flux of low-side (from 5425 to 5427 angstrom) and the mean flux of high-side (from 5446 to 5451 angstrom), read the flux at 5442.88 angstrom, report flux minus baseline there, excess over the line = -1.5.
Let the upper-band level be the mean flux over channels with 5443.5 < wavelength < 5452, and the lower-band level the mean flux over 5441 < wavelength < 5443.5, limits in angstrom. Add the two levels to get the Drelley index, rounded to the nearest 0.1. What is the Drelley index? 53.4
